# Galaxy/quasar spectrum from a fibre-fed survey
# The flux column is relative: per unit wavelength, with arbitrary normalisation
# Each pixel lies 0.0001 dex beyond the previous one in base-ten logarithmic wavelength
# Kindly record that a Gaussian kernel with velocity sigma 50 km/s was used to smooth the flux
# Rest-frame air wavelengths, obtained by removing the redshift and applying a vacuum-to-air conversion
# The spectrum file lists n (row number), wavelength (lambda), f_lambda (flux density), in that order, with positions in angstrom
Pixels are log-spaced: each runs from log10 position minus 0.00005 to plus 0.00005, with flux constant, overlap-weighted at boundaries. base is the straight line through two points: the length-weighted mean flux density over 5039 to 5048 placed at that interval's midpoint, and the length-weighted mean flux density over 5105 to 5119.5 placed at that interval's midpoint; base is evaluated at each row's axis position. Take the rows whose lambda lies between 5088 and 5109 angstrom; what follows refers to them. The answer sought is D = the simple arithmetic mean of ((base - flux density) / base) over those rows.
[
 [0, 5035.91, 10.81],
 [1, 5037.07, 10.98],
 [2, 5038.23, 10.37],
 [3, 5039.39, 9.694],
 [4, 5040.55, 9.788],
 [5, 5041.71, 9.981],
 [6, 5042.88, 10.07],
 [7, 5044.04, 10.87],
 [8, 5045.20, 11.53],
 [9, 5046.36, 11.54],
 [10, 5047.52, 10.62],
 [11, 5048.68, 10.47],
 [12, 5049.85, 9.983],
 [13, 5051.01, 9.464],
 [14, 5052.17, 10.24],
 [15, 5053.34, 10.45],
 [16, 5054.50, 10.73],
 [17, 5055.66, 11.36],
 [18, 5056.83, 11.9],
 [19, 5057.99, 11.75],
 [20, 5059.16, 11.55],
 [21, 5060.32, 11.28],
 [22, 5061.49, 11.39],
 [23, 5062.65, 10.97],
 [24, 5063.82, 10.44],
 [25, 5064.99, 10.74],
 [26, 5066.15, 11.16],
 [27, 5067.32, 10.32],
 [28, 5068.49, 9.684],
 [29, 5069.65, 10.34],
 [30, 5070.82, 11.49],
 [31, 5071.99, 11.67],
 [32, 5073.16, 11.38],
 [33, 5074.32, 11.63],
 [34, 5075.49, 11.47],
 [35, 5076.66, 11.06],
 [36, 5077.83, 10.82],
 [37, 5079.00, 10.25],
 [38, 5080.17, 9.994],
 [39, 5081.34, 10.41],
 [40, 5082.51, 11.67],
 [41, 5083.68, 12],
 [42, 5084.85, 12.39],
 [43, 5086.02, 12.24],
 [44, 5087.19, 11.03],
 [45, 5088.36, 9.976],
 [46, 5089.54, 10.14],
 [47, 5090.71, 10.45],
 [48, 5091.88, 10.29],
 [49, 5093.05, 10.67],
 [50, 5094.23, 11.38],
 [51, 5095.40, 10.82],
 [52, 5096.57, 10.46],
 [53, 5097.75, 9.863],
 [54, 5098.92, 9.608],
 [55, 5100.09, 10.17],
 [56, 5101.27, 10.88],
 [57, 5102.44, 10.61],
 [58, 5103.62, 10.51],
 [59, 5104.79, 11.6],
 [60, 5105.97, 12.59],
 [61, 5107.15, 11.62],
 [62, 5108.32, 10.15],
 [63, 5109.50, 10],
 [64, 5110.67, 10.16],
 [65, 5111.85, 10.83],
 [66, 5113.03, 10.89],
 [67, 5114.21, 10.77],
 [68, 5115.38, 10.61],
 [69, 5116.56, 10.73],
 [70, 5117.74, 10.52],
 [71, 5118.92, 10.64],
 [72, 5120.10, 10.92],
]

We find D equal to 0.009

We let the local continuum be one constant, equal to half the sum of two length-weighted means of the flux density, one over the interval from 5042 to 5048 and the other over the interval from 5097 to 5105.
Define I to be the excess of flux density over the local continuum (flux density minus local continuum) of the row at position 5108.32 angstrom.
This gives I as -0.50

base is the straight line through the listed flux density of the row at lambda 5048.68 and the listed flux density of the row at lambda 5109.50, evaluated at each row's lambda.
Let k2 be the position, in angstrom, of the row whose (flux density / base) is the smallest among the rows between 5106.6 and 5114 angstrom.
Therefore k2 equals 5109.50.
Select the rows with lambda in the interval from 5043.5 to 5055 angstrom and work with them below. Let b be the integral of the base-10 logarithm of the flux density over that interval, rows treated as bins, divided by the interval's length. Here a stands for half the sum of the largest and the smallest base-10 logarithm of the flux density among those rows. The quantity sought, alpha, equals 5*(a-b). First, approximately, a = 1.02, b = 1.02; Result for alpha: -0.03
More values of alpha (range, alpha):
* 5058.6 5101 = 0.01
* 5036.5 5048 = 0.01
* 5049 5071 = -0.03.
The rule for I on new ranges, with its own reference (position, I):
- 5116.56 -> 0.08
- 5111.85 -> 0.18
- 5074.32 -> 0.98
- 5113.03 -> 0.24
